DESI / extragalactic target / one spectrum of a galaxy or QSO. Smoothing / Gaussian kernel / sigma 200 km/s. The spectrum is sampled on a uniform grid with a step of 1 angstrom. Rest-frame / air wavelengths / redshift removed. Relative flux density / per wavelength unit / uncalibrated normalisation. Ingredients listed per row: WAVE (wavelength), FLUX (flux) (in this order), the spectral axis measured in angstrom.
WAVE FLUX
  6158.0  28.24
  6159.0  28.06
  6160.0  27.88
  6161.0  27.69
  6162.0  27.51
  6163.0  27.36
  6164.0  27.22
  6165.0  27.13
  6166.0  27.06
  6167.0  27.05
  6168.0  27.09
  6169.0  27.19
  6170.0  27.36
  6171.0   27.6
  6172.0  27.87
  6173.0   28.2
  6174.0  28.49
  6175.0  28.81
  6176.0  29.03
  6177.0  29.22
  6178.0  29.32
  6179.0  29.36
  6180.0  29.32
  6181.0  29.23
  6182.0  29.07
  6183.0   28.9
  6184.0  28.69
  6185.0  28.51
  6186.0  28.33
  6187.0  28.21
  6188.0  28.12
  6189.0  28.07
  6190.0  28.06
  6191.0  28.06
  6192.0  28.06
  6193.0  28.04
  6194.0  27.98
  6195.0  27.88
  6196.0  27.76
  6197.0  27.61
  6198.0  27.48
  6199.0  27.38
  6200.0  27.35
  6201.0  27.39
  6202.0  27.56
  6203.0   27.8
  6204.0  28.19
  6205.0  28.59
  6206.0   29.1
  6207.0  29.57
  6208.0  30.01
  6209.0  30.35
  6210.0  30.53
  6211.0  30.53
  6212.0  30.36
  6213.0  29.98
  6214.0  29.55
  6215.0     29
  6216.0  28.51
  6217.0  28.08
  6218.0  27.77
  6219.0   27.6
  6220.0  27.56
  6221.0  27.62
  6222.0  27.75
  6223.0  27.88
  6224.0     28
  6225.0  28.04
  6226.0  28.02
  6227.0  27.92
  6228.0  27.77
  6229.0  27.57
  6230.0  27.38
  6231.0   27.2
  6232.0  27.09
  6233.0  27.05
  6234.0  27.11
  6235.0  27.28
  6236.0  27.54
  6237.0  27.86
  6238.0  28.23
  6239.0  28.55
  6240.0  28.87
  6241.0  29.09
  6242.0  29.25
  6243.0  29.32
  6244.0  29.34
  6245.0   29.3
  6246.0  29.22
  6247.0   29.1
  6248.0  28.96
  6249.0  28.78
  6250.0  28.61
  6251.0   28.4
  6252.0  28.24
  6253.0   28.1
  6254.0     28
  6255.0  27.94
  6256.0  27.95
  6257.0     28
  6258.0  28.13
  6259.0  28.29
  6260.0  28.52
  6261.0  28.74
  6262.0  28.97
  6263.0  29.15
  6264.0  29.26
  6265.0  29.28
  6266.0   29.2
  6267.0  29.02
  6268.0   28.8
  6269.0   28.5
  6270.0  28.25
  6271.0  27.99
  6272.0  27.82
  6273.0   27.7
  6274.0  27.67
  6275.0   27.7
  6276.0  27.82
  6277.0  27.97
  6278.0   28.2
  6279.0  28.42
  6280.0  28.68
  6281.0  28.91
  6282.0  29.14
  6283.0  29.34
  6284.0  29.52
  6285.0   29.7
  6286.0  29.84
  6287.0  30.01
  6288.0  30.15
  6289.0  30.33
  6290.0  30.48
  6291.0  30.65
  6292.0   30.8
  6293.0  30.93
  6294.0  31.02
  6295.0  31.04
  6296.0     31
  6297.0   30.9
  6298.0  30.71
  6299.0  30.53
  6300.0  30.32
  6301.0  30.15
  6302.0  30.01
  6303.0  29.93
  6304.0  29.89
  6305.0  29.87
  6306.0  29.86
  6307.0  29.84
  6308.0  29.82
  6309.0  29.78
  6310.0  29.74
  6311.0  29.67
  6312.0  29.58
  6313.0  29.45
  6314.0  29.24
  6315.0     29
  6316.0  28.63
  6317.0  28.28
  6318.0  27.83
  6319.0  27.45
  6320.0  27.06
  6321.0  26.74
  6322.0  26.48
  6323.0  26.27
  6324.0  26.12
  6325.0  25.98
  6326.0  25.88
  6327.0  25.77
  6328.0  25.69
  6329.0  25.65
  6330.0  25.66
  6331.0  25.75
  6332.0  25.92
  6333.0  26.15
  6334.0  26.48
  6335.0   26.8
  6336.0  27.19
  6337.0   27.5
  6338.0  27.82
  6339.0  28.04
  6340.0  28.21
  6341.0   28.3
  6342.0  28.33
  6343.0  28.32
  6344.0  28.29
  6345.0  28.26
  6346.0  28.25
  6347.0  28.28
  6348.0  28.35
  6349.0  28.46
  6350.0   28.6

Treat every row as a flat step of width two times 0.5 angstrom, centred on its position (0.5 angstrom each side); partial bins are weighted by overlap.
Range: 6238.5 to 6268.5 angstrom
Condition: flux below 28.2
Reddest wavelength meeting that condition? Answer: 6258.0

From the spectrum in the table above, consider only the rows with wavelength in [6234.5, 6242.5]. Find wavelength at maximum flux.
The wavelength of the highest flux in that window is 6242.0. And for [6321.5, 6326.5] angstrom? 6322.0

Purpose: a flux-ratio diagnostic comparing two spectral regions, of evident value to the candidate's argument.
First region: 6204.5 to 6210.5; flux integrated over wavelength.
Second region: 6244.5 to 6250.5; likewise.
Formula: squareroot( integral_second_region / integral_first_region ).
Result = 0.99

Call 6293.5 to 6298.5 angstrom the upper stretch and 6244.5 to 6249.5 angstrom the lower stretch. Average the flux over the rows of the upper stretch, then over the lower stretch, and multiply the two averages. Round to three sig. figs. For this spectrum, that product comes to 899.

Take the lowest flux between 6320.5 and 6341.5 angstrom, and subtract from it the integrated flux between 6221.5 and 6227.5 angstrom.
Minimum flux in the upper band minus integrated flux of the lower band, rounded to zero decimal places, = -142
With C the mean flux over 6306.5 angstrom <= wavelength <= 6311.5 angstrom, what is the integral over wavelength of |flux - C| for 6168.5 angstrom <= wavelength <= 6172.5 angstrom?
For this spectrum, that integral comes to 9.1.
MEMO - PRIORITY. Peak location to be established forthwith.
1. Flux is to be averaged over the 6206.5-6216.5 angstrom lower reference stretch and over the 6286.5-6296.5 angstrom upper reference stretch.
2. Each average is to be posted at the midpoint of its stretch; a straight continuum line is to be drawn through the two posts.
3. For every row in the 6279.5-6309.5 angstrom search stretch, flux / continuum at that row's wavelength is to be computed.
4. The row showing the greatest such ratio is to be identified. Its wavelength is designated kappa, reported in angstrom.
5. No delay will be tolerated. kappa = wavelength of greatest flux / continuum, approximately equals 6295.0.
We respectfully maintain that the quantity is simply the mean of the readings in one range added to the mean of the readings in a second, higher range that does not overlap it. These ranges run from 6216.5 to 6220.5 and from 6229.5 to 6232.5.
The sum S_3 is 55.0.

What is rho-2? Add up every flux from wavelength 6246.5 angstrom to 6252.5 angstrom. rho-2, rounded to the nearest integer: 172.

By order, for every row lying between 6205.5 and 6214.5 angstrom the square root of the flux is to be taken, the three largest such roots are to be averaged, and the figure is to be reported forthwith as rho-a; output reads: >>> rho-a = 5.52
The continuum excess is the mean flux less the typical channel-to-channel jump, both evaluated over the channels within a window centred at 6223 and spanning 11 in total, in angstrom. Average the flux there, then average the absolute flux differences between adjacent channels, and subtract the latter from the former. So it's 27.7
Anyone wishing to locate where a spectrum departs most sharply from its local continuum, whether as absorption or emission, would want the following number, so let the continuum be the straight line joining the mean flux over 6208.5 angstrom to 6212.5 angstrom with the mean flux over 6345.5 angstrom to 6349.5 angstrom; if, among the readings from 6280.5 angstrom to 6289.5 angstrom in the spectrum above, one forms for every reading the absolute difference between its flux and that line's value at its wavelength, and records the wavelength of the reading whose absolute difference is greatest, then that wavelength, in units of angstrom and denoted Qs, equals 6289.0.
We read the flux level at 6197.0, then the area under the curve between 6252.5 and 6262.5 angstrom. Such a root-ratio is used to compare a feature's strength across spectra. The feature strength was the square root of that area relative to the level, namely 3.20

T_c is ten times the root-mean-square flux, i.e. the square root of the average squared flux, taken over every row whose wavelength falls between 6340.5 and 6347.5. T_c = 283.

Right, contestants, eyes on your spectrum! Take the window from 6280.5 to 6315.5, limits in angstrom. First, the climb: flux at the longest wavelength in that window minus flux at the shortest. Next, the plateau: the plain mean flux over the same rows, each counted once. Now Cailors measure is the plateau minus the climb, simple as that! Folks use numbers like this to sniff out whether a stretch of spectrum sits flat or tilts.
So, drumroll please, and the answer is 29.9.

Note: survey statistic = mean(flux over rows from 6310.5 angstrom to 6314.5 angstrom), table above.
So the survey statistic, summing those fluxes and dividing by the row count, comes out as 29.5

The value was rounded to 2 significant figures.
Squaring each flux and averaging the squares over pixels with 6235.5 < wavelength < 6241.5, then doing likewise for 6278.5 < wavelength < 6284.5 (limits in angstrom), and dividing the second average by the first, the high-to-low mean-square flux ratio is 1.0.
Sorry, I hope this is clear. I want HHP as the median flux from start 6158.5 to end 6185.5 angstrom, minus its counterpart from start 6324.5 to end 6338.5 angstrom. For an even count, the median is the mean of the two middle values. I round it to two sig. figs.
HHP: 2.1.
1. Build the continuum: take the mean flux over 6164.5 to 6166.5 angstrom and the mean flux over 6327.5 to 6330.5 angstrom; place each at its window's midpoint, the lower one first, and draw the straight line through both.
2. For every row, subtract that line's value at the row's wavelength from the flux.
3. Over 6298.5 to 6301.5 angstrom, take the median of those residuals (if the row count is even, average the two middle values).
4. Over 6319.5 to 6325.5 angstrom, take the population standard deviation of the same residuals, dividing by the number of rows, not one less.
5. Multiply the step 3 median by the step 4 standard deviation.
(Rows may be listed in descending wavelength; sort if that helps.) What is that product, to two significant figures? 1.6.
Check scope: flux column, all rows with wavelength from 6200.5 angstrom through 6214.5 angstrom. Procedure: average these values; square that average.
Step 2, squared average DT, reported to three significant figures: 856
